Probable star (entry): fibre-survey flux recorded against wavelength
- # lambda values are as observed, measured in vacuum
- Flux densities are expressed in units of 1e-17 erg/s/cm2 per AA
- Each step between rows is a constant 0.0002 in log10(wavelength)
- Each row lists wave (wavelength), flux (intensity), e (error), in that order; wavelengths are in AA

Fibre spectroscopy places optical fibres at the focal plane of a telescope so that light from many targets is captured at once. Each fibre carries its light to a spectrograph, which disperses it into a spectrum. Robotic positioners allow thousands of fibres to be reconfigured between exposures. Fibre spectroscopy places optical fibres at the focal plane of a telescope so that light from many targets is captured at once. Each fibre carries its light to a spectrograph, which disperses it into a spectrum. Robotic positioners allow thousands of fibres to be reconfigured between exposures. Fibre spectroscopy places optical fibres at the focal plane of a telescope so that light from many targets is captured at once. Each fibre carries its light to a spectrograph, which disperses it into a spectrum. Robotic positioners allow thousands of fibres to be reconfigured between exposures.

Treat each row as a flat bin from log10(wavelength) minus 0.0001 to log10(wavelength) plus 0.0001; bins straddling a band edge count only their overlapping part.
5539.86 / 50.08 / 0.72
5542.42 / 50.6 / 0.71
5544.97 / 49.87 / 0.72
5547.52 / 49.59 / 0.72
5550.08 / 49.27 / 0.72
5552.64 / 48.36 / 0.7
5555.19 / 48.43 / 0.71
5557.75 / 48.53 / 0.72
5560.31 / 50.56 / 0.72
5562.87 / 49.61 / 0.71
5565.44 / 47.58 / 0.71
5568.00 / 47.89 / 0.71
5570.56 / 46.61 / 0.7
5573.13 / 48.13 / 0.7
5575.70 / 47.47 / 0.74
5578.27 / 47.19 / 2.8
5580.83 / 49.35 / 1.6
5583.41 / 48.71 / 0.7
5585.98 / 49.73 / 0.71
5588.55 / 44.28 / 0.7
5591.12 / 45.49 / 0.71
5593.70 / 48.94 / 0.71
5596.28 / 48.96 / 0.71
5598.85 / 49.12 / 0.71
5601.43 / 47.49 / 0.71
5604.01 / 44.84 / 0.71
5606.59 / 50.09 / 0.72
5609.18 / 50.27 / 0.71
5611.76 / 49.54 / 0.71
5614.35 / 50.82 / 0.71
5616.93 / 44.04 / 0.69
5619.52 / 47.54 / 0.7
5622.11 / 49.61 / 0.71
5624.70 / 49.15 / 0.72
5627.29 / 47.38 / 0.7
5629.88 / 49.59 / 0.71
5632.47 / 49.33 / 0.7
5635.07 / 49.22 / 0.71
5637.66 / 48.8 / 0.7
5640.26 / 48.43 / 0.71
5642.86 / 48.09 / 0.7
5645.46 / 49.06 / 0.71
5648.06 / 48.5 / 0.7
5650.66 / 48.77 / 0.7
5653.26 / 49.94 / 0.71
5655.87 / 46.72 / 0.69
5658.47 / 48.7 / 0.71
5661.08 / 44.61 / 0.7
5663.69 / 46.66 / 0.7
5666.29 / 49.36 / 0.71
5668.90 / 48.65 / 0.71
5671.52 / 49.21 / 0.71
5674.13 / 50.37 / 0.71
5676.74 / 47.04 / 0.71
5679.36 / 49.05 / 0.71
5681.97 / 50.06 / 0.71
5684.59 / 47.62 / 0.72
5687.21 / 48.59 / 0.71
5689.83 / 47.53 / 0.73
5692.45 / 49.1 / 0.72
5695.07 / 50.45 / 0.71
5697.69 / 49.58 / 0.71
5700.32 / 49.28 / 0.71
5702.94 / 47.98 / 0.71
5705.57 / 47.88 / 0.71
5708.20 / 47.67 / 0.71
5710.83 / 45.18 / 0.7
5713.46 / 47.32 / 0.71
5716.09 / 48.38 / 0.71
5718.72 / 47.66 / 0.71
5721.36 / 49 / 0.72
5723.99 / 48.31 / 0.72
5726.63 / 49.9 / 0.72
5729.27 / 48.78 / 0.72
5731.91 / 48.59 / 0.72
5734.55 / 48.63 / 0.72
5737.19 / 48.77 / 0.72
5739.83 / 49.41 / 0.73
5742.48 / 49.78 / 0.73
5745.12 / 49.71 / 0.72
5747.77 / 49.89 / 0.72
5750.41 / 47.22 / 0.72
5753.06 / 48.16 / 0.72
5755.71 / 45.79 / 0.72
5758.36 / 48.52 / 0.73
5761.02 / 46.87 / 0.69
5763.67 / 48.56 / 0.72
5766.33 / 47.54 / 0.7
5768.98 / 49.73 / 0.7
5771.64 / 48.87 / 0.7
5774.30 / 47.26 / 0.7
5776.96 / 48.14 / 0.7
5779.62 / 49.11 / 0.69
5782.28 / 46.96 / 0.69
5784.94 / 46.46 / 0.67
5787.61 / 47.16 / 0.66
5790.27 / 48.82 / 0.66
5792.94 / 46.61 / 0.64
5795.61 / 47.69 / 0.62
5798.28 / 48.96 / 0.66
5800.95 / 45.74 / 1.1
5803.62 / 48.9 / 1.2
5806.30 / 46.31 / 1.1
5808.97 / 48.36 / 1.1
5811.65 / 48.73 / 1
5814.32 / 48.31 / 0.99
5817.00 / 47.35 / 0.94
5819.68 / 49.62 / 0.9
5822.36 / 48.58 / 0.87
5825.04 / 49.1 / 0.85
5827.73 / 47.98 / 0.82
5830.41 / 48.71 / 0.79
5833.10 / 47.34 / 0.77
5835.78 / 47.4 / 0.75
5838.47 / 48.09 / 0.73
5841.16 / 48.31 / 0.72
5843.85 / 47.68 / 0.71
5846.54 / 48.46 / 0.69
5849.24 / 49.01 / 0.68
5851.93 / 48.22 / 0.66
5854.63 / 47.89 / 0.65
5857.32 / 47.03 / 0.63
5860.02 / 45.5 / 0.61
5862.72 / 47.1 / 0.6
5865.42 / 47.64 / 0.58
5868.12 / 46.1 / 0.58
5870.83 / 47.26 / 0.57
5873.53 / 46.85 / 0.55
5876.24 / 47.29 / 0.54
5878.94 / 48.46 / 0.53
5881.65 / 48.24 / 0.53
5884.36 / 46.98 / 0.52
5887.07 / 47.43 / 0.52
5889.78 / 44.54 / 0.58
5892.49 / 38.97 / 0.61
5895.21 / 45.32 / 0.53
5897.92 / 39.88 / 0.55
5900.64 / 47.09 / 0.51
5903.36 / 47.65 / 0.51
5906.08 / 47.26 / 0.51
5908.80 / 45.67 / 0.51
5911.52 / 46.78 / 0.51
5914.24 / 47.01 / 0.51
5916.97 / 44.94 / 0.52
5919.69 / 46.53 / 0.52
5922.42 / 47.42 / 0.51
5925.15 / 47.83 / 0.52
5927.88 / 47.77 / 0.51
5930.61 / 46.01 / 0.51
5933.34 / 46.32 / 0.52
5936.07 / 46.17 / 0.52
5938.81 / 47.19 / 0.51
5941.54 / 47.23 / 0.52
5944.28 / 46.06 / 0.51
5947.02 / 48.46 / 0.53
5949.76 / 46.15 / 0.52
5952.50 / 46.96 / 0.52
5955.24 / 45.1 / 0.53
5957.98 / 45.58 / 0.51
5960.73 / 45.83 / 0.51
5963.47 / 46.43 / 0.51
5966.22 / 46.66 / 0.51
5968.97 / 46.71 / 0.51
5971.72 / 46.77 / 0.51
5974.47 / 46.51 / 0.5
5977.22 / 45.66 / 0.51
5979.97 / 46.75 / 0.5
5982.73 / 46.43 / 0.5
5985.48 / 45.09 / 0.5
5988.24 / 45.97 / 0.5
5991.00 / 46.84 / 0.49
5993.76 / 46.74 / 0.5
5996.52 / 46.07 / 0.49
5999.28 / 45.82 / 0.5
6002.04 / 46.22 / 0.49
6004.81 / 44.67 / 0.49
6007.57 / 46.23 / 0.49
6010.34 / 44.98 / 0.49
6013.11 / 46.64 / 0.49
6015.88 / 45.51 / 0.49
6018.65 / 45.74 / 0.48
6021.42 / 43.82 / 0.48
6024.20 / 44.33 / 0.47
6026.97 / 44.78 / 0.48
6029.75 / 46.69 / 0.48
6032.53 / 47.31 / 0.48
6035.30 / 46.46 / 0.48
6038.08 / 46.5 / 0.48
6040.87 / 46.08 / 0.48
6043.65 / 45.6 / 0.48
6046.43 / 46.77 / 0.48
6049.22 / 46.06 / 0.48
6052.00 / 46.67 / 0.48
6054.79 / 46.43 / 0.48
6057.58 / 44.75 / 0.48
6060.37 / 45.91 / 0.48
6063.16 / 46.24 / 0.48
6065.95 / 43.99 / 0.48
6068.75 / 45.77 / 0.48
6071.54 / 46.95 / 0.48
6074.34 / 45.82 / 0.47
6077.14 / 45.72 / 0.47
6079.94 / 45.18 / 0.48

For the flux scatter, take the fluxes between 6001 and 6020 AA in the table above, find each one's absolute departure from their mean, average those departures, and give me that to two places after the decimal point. 0.57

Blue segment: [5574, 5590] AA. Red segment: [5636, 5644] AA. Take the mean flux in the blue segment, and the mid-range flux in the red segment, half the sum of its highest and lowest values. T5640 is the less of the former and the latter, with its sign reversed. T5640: -47.8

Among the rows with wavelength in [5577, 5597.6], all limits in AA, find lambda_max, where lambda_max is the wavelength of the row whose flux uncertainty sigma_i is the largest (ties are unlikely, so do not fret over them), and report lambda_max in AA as 5578.27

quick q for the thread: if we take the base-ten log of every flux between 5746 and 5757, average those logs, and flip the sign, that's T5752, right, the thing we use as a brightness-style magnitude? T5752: -1.68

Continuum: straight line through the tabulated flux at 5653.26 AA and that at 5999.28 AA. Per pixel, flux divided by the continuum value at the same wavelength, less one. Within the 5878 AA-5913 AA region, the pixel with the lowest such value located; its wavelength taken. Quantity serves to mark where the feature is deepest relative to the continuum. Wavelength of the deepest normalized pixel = 5892.49 AA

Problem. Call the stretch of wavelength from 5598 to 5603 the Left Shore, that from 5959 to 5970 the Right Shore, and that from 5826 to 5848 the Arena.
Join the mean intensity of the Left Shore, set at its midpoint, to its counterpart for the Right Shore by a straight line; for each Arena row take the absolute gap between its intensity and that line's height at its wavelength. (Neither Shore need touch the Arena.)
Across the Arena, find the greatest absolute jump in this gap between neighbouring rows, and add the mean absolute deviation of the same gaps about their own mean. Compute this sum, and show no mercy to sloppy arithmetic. 1.8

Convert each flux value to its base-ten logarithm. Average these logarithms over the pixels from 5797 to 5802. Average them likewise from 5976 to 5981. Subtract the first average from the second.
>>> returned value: -0.010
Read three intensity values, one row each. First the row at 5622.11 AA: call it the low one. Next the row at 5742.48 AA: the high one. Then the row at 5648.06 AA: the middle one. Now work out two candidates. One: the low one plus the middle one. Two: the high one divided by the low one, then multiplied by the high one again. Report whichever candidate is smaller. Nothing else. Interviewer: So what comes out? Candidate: 50.0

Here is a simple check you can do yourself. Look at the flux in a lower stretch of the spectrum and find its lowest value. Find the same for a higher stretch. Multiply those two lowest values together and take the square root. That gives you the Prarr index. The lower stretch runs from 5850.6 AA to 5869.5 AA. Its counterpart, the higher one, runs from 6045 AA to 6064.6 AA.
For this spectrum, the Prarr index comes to 45.1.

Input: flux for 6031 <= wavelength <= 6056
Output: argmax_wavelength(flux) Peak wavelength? 6032.53 AA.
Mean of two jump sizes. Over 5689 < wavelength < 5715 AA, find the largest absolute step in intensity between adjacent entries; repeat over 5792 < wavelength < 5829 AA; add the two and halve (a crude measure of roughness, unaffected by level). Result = 2.9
